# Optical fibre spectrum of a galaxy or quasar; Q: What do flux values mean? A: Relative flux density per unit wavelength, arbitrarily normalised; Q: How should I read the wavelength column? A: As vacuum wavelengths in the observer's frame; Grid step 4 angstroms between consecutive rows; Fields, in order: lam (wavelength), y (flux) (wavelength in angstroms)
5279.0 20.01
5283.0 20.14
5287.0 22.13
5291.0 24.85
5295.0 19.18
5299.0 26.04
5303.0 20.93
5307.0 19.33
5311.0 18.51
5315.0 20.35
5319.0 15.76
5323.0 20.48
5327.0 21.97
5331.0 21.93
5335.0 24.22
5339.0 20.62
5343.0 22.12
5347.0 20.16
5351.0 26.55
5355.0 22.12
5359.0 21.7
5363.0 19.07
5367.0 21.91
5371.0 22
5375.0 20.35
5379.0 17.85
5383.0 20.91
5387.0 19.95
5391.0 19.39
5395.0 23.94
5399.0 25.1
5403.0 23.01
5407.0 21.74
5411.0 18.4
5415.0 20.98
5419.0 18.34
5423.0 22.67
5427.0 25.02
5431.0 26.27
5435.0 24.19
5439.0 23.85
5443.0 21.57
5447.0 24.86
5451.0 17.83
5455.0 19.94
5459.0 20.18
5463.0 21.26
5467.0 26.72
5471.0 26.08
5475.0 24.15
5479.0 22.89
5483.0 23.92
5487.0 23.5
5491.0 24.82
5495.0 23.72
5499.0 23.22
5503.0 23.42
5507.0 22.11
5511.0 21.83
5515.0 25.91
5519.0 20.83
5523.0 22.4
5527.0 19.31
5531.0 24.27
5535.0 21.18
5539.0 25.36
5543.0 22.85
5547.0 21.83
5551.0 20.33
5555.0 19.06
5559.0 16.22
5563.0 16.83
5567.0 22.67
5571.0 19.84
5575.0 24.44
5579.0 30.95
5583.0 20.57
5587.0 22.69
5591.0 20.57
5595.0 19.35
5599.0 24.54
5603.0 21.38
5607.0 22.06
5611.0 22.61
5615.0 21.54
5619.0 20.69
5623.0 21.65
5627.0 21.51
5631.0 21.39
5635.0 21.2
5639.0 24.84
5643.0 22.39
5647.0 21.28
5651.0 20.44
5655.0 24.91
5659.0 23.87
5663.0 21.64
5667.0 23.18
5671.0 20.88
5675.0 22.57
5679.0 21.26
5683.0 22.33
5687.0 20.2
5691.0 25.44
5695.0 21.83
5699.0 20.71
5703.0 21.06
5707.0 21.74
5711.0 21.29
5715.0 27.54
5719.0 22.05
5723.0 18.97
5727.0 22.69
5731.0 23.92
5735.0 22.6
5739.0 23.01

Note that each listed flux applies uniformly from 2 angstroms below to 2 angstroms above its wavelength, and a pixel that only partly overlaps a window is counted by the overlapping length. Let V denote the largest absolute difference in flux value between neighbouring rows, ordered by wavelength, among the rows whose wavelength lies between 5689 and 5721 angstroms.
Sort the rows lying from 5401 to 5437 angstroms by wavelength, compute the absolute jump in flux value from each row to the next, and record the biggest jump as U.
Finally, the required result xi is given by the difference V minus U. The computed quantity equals 2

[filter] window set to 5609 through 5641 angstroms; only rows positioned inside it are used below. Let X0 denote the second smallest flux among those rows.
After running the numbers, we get 21.2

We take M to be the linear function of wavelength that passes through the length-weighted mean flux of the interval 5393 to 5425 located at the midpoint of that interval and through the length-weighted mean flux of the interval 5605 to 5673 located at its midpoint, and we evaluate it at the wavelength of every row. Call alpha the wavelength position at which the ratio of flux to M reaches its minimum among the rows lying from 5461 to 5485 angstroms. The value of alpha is 5463.0 angstroms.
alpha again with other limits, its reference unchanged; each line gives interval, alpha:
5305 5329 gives 5319.0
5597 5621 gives 5619.0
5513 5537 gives 5527.0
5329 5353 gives 5347.0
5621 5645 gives 5635.0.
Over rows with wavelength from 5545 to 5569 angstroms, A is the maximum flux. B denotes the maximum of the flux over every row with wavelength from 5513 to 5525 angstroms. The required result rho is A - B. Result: -3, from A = 22.67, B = 25.91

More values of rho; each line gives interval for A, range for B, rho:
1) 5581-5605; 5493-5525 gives -1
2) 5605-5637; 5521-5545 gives -3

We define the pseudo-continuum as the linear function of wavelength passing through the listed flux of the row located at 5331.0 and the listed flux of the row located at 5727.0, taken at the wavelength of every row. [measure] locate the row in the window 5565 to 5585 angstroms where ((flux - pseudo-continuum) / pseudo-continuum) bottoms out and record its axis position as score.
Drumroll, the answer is 5571.0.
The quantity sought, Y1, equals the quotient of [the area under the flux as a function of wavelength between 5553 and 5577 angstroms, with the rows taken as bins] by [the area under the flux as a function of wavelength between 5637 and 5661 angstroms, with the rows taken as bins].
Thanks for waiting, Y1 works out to 0.86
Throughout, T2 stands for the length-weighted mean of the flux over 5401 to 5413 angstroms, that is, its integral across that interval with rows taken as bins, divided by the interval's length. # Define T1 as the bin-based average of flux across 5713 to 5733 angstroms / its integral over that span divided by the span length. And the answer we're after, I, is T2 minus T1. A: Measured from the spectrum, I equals -2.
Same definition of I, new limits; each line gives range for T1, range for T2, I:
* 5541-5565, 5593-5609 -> 2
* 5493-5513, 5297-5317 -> -2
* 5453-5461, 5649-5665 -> 3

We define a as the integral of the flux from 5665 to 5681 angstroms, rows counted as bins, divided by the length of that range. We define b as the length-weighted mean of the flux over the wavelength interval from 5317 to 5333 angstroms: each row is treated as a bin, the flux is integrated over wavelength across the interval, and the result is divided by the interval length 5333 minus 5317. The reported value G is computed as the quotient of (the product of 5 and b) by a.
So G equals 4.6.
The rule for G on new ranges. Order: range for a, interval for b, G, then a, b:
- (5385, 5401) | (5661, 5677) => 5.0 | 22.1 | 22.1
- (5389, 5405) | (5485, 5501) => 5.2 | 22.9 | 23.8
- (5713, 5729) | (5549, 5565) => 4.0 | 22.8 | 18.1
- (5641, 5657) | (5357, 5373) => 4.8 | 22.3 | 21.2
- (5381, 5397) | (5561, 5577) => 5.0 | 21.0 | 20.9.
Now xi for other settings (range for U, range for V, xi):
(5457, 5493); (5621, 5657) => -1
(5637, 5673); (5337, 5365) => 2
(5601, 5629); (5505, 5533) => 4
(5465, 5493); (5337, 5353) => 4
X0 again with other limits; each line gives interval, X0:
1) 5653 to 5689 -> 20.88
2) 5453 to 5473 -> 20.18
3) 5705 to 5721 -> 21.74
